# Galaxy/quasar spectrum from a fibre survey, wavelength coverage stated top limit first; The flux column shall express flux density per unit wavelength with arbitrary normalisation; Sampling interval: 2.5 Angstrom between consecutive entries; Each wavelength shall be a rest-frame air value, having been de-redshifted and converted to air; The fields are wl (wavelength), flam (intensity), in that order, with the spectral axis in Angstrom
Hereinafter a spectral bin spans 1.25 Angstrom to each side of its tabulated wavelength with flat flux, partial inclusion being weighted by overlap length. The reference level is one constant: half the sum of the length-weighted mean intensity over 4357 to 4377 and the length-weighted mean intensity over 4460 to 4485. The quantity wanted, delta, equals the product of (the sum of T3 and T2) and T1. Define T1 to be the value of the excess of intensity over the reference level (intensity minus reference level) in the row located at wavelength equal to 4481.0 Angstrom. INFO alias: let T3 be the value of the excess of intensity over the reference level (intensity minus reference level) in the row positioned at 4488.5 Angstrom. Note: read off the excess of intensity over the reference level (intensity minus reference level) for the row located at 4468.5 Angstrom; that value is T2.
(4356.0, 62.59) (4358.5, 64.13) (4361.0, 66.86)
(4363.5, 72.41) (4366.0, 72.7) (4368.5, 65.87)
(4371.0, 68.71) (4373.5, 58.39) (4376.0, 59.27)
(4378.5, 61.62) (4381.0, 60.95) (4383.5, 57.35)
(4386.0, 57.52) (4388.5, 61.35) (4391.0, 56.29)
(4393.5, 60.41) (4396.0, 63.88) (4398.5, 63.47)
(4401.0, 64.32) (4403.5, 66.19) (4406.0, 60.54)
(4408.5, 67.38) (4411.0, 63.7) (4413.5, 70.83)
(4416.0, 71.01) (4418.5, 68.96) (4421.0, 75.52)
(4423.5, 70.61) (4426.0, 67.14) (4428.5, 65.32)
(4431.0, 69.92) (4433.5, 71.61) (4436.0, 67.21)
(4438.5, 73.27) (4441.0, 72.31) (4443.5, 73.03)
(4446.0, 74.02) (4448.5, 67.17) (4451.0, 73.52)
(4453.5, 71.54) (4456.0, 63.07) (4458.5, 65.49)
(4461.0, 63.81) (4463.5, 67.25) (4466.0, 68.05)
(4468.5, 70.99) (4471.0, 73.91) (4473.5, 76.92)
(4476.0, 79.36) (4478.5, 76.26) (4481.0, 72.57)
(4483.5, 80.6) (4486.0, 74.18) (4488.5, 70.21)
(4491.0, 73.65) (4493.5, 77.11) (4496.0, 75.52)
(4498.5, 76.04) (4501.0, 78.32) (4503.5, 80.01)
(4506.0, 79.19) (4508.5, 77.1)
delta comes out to 6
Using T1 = 3.0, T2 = 1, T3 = 1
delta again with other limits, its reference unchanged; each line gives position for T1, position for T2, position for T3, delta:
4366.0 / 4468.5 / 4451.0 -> 17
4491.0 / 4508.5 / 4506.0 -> 70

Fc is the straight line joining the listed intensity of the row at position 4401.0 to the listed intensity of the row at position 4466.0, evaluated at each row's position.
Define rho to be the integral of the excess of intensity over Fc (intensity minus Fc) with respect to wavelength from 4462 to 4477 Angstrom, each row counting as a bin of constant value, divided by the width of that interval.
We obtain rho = 4.2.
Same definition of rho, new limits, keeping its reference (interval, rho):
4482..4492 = 5.4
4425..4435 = 2.5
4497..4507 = 8.2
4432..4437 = 3.3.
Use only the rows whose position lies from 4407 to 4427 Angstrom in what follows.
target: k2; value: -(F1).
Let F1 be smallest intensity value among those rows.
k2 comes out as -63.7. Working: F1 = 63.7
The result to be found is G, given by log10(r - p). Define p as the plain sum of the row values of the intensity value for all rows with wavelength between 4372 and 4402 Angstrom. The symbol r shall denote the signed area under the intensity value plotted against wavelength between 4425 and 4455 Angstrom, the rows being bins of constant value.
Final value 3.14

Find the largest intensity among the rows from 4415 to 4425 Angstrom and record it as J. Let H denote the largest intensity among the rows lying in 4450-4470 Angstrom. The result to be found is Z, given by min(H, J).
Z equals 73.5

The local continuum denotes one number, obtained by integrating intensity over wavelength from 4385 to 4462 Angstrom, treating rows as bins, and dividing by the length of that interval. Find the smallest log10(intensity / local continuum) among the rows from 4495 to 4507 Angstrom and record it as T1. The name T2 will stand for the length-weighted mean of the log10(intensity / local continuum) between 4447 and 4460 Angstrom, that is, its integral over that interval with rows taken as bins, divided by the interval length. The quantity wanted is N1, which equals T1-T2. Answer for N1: 0.05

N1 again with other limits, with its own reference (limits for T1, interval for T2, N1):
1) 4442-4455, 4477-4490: -0.05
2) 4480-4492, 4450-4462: 0.02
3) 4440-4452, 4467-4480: -0.05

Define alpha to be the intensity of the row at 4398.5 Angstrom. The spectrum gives 63.47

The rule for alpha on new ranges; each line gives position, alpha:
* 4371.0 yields 68.71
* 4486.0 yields 74.18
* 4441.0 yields 72.31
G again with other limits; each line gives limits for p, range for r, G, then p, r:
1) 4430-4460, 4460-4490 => 3.13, 842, 2188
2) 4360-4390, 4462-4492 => 3.16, 763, 2207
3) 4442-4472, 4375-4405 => 3.00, 832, 1832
